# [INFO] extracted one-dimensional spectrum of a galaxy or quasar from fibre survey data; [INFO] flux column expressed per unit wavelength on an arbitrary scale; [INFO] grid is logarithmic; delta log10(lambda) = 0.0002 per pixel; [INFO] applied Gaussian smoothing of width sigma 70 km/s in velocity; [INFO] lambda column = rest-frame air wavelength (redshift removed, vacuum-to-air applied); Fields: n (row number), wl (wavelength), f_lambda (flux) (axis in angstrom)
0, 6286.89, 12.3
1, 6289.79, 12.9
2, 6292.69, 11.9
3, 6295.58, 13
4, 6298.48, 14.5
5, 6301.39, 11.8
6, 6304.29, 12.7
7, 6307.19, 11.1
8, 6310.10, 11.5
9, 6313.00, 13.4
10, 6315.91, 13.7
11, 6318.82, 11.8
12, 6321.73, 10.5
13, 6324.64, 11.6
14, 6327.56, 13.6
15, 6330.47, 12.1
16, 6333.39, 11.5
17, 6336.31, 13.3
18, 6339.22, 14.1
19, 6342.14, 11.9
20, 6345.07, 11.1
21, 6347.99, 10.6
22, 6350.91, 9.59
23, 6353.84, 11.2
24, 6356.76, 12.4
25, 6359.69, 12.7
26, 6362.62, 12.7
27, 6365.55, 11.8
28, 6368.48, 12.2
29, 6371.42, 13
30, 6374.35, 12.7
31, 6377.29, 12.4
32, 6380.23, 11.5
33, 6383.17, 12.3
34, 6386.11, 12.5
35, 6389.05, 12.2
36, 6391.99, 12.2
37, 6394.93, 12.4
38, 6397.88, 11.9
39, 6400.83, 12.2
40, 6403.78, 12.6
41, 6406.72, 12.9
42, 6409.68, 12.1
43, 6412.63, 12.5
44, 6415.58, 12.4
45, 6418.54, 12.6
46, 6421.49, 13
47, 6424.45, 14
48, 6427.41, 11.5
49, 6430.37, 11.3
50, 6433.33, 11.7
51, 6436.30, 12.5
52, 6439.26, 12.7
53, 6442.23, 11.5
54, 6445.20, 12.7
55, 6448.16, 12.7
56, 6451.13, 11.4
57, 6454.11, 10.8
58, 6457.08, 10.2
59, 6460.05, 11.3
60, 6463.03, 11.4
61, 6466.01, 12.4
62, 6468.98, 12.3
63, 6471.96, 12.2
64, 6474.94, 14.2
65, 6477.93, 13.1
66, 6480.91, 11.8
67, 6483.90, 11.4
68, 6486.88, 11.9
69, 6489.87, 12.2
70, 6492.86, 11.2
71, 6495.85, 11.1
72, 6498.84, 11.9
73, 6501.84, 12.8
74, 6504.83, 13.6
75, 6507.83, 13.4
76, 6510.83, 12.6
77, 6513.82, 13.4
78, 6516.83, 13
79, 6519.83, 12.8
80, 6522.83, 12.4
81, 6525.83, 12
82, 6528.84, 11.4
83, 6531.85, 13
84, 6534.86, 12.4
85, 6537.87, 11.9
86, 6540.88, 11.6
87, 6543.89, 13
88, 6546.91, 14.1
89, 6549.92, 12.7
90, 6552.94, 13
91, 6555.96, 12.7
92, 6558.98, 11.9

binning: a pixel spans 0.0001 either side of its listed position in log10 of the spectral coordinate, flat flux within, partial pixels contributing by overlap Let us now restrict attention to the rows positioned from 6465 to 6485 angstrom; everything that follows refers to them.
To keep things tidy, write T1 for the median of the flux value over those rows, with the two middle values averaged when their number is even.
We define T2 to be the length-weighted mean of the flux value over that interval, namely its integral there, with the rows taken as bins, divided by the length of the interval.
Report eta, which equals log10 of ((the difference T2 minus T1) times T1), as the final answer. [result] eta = 0.41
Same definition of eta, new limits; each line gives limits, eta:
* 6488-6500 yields -0.23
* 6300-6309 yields -0.19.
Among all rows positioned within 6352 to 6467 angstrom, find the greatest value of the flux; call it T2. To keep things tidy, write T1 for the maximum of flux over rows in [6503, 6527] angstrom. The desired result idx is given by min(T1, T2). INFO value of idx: 13.6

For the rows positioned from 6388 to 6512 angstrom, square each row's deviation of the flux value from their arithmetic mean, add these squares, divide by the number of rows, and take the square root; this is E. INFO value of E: 0.81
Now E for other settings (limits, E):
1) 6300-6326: 0.99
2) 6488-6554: 0.78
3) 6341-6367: 0.98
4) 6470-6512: 0.90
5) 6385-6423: 0.30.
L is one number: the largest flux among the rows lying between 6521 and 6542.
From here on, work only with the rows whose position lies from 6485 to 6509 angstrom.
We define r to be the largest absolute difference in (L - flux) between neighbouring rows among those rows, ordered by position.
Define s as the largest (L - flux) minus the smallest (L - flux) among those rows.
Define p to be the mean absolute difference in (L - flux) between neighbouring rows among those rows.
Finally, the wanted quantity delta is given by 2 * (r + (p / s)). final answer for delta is 2.5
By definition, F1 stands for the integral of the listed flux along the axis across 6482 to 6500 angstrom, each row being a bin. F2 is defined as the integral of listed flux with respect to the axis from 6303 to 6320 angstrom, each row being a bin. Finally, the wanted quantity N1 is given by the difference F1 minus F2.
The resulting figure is -1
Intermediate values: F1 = 209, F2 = 210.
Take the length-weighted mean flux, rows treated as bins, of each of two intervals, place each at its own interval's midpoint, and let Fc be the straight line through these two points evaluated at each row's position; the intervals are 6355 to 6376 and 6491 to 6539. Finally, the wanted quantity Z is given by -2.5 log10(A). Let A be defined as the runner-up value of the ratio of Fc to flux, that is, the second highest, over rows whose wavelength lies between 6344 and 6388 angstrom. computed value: -0.18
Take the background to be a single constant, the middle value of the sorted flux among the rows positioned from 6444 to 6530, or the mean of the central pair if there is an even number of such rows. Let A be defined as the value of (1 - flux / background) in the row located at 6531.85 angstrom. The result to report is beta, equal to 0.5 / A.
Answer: -8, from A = -0.07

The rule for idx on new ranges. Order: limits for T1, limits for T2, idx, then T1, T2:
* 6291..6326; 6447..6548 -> 14.2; 14.5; 14.2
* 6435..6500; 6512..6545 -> 13.4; 14.2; 13.4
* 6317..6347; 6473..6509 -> 14.1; 14.1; 14.2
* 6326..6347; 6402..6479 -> 14.1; 14.1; 14.2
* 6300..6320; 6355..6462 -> 13.7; 13.7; 14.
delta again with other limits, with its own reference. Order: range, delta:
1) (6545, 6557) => 3.8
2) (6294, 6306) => 6.7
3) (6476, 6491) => 3.3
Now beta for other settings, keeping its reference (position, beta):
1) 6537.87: 20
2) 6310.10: 9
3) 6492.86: 6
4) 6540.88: 10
